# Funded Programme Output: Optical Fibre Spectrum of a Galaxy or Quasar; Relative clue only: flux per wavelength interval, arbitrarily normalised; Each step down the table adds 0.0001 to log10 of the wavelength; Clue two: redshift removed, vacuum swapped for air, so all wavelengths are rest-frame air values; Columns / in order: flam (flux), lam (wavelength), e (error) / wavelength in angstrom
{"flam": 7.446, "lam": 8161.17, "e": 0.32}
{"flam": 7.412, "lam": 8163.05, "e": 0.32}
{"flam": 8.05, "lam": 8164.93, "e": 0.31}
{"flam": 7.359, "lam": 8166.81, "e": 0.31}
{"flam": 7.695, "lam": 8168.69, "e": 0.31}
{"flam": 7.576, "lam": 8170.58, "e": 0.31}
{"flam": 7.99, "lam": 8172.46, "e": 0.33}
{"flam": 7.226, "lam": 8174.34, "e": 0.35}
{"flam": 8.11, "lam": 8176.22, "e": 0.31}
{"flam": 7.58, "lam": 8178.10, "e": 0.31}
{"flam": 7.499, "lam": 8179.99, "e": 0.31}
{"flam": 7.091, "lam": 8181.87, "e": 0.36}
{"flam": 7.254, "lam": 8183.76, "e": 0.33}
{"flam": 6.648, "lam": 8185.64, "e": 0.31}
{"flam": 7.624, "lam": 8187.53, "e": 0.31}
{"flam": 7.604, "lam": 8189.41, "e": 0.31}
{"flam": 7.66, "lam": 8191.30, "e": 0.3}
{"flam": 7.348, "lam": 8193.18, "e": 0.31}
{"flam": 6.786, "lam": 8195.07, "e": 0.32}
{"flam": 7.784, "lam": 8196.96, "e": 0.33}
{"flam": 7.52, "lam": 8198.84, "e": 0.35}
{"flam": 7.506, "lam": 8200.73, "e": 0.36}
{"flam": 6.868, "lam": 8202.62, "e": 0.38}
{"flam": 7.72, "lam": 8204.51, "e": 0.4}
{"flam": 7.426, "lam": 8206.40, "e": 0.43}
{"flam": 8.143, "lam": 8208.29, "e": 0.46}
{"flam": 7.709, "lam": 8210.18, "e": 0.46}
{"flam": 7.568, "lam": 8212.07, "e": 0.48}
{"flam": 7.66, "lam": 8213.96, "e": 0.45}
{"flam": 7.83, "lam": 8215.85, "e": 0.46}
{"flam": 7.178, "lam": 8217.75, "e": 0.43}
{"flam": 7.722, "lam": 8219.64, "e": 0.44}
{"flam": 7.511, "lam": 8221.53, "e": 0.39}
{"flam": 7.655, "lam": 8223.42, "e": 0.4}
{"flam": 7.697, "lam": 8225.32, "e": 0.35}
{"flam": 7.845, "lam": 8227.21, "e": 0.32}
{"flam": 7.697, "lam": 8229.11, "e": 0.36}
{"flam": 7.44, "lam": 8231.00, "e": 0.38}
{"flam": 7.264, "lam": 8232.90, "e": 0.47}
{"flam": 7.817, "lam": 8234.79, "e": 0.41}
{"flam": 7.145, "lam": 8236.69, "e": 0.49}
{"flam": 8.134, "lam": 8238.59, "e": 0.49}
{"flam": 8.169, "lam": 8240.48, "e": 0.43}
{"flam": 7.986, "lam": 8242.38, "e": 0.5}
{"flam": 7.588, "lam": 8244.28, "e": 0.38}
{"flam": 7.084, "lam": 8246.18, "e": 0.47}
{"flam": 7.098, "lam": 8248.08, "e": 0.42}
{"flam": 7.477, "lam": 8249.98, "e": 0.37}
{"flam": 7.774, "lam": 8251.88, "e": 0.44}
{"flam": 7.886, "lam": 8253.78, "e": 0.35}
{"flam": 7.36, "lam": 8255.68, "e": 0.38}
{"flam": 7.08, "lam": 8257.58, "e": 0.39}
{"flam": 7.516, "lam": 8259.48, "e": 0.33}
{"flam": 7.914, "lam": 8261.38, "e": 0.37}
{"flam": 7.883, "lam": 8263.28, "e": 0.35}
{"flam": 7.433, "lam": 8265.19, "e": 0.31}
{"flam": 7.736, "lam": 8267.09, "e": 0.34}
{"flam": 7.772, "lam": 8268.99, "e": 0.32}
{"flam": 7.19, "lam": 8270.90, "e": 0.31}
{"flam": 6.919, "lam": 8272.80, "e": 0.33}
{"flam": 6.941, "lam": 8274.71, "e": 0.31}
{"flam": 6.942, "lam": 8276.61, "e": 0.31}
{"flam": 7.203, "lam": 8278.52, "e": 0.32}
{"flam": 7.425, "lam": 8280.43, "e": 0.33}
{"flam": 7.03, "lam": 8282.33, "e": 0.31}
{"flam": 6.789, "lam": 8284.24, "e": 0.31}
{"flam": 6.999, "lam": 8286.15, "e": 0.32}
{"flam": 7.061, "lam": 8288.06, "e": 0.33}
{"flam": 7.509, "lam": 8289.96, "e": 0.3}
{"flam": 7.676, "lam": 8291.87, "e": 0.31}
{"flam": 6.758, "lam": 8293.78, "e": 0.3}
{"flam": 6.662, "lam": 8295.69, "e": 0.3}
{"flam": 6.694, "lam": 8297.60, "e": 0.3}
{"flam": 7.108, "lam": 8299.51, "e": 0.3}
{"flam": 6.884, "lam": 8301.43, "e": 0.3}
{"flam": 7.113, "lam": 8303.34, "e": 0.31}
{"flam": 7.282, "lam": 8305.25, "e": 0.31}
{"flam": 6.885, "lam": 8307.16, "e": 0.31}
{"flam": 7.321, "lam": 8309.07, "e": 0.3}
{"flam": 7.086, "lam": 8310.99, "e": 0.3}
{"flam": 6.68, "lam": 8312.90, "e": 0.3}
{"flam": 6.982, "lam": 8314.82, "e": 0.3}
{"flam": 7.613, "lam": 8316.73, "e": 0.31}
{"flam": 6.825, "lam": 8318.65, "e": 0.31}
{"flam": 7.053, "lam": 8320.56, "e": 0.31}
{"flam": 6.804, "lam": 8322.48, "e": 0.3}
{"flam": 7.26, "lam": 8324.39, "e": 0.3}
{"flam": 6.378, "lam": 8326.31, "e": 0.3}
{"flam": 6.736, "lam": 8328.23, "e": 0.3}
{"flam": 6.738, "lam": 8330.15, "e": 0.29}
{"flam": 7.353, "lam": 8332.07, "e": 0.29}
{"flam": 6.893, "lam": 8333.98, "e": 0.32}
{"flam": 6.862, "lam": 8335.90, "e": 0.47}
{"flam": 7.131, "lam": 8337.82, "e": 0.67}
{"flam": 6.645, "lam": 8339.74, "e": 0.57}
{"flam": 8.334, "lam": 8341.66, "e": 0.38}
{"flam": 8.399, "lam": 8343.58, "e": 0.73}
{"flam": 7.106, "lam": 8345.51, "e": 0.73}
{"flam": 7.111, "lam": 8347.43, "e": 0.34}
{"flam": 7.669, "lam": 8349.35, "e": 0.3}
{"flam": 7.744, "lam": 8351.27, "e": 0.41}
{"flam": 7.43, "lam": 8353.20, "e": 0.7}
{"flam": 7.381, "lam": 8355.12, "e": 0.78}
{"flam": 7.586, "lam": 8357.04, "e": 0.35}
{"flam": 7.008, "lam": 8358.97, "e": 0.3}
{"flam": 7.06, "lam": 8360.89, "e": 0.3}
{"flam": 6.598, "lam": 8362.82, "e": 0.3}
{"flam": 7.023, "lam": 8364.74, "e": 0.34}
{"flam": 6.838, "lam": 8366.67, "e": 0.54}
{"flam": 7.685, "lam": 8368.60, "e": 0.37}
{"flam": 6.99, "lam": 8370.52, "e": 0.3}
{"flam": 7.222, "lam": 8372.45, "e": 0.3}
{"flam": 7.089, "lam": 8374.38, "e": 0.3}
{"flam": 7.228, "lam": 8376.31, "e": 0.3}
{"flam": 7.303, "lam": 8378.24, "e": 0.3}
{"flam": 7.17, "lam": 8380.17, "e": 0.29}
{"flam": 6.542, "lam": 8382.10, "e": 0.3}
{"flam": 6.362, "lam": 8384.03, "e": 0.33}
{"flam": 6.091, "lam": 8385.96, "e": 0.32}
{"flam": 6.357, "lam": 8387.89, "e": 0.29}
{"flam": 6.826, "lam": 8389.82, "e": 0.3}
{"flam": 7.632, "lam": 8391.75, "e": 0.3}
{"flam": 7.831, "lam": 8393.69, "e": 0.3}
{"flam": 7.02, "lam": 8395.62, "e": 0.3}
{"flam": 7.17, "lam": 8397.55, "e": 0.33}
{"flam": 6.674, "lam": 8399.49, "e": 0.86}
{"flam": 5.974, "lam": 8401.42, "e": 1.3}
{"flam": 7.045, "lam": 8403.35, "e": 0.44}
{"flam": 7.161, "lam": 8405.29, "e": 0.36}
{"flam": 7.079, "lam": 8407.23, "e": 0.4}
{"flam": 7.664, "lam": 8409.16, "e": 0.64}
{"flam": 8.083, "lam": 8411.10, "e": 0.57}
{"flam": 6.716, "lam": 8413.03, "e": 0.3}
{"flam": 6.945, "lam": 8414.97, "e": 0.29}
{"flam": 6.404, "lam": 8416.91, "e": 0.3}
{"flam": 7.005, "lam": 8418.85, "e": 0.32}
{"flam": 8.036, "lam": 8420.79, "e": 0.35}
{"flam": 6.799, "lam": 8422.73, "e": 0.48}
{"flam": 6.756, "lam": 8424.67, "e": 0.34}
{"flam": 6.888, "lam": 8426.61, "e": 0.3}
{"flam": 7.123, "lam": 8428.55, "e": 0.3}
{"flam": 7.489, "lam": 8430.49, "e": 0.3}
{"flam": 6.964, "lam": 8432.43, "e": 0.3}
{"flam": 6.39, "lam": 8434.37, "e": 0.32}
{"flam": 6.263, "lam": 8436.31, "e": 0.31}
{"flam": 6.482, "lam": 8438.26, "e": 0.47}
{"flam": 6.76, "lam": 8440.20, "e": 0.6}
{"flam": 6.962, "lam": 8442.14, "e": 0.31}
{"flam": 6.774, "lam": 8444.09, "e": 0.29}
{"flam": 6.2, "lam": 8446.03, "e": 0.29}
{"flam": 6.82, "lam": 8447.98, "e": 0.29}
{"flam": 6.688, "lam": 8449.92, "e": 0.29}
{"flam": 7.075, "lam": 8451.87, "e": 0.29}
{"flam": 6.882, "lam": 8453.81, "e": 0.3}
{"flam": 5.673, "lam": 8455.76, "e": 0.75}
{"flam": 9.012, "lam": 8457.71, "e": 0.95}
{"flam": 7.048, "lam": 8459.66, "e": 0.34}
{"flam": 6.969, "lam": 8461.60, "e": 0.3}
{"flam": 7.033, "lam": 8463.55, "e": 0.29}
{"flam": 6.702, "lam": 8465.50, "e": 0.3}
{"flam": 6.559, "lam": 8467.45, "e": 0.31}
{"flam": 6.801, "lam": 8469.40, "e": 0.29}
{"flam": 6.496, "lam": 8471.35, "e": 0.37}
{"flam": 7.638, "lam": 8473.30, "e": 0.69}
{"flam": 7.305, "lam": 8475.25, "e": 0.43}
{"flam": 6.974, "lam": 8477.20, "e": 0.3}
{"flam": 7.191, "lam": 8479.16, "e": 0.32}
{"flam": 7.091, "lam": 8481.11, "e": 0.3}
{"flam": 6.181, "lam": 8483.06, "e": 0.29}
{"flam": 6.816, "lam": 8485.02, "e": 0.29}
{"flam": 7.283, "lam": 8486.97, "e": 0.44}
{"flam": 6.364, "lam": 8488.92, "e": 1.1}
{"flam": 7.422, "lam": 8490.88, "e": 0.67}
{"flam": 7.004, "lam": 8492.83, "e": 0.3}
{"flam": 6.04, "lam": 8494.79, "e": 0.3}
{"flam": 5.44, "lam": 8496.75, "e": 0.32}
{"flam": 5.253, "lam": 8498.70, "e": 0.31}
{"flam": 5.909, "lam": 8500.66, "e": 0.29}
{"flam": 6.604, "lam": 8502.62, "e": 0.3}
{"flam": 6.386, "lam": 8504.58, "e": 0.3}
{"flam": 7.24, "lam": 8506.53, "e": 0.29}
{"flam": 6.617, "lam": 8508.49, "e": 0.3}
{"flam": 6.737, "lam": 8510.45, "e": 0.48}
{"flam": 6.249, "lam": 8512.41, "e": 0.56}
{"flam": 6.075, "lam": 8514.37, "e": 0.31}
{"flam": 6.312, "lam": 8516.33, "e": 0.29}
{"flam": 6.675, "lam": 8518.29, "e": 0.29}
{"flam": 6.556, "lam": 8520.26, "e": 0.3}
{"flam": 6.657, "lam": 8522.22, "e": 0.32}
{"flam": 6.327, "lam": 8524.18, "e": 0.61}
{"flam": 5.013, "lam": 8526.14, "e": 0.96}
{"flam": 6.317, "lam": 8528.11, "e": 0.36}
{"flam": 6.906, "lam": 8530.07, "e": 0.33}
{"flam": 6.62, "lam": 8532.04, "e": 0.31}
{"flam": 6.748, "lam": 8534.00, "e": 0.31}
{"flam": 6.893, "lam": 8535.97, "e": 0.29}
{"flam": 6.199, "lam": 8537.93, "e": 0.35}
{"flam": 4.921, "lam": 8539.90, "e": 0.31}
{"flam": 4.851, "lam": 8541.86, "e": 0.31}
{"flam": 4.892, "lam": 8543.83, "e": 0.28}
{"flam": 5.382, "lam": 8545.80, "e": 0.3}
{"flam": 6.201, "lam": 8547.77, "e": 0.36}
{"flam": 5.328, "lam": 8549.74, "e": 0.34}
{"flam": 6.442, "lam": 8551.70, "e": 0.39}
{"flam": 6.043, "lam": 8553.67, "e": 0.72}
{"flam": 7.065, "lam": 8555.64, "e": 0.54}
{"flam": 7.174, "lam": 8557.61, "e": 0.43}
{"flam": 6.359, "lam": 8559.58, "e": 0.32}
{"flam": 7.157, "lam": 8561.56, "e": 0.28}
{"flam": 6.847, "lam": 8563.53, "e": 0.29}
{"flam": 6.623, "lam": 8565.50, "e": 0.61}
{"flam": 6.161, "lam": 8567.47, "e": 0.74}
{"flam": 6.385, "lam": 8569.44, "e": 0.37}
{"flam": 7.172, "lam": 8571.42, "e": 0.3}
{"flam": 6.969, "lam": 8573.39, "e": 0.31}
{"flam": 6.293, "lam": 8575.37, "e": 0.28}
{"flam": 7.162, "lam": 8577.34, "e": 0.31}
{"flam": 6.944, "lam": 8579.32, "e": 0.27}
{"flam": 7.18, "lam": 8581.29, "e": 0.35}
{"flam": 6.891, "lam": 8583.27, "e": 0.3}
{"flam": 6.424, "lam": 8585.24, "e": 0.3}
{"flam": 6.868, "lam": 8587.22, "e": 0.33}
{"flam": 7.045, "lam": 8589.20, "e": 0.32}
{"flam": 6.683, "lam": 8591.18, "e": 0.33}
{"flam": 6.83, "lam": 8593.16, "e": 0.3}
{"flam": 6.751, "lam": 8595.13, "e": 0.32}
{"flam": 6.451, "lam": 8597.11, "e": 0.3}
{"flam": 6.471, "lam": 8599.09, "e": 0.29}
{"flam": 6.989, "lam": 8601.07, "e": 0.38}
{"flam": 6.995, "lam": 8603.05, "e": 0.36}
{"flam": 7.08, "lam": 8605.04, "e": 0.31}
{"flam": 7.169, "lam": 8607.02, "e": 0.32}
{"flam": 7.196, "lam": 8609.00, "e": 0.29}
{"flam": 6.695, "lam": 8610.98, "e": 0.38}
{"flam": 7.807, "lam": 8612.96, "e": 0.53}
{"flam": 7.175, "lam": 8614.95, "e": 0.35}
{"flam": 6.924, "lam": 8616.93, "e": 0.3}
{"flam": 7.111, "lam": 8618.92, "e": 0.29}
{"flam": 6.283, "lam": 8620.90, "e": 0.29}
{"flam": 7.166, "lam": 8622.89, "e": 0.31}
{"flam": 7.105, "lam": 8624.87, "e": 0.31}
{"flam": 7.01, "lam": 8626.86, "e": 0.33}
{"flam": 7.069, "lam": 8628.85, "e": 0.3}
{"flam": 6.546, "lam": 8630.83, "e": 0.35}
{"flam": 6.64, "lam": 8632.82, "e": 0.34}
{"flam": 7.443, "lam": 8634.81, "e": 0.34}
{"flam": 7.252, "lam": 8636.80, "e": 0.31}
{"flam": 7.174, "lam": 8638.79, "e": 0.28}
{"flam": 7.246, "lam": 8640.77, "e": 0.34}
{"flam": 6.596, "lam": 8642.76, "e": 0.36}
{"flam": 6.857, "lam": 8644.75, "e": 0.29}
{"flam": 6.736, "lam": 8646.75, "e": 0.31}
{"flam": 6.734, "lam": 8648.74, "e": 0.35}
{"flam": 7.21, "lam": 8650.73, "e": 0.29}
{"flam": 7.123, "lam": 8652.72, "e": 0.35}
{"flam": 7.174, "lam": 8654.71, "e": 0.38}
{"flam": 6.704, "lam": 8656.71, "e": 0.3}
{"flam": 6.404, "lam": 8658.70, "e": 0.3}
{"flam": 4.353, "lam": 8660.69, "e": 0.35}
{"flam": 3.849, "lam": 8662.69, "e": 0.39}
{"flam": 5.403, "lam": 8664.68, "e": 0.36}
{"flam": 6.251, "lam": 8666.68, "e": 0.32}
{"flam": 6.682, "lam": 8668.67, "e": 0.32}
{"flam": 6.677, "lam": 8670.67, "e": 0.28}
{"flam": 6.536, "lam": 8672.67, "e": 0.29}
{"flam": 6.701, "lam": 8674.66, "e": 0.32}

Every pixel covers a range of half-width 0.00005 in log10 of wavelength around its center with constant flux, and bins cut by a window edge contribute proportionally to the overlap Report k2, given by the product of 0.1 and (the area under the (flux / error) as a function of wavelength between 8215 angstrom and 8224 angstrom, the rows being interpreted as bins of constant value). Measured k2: 16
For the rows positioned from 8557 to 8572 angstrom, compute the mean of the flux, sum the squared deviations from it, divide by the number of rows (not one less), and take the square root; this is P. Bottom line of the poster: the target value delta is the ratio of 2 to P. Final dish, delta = 5.2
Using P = 0.38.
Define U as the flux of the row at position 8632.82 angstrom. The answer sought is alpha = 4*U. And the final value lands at 26.6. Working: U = 6.64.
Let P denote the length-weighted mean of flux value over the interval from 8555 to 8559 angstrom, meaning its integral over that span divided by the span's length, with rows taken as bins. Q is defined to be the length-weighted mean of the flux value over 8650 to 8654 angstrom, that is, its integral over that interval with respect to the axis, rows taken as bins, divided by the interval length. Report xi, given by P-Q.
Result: -0.12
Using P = 7.0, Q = 7.17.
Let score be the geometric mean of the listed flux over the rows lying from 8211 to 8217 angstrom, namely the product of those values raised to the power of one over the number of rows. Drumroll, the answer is 7.69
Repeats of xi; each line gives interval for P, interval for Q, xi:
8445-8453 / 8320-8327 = -0.18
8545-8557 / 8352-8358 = -1.35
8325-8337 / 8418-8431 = -0.30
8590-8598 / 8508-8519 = 0.26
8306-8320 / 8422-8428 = 0.22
